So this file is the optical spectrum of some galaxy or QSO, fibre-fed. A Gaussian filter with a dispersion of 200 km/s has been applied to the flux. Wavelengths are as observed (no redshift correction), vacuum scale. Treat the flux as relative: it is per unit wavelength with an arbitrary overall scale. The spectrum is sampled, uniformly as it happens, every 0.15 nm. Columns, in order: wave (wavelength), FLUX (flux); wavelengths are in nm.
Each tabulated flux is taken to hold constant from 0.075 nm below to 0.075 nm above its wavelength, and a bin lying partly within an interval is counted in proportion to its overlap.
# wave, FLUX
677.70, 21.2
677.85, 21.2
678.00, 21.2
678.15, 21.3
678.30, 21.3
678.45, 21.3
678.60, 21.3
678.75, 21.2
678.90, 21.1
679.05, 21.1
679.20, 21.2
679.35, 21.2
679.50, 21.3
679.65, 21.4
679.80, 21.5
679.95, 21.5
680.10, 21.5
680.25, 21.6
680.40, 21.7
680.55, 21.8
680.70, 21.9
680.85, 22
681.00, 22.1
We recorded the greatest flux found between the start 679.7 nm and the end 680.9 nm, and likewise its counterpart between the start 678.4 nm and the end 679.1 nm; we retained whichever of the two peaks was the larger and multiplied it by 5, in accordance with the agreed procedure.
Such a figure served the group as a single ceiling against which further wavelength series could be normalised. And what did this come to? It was 110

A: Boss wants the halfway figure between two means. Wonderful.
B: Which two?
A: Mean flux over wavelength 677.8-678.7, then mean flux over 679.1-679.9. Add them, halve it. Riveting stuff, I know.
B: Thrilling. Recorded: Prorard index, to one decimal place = 21.3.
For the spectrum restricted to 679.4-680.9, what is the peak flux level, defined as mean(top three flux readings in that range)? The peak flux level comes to 21.9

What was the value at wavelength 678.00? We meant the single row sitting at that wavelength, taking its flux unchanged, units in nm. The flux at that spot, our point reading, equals 21.2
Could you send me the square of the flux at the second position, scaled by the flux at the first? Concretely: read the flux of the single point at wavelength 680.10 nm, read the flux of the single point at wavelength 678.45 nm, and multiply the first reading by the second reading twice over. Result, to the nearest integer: 9754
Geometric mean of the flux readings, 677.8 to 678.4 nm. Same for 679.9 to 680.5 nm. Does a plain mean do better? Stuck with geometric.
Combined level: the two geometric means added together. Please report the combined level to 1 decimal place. 42.8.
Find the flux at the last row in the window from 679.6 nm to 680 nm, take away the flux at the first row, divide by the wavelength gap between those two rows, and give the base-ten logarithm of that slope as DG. -0.48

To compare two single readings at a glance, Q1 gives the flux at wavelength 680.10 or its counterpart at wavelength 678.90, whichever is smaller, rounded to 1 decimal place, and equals 21.1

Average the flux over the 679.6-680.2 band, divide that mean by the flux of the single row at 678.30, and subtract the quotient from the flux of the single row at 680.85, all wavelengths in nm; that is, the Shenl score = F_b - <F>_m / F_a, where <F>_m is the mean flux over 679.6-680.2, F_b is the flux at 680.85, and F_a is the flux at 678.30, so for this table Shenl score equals 21.0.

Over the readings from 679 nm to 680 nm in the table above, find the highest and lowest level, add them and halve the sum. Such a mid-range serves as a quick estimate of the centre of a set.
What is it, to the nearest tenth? 21.3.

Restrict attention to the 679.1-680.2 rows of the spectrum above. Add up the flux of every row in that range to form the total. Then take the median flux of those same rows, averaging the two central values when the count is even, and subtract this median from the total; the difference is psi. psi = 128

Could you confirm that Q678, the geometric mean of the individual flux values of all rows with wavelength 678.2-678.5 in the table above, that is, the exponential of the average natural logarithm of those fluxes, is 21.3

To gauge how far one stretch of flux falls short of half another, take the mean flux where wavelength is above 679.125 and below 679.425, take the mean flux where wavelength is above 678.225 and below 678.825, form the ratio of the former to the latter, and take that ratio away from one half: -0.496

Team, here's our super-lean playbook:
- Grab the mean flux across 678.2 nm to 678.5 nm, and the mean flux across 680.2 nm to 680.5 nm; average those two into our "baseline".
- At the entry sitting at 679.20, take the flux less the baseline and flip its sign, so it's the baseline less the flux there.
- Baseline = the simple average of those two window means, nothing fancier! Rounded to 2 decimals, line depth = 0.28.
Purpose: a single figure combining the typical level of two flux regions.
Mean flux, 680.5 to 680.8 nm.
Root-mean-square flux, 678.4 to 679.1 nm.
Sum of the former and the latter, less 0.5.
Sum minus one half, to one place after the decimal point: 42.6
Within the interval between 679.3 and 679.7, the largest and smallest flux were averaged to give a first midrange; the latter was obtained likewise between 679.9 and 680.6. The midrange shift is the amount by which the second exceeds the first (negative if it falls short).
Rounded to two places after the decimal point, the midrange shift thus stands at 0.35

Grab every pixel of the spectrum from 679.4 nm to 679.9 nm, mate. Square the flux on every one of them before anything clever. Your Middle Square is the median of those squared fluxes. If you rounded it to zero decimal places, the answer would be 458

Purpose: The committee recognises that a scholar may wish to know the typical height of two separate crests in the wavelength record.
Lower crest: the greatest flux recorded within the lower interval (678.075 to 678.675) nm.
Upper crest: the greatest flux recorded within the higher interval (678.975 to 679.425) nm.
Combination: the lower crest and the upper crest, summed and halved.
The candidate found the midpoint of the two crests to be 21.25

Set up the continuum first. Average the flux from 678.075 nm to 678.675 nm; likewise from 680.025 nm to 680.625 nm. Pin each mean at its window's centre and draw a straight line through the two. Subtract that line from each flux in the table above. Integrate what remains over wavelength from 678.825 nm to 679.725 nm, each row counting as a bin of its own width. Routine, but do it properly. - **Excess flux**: -0.22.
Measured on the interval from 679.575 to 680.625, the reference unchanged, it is -0.04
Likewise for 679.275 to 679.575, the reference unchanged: -0.07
